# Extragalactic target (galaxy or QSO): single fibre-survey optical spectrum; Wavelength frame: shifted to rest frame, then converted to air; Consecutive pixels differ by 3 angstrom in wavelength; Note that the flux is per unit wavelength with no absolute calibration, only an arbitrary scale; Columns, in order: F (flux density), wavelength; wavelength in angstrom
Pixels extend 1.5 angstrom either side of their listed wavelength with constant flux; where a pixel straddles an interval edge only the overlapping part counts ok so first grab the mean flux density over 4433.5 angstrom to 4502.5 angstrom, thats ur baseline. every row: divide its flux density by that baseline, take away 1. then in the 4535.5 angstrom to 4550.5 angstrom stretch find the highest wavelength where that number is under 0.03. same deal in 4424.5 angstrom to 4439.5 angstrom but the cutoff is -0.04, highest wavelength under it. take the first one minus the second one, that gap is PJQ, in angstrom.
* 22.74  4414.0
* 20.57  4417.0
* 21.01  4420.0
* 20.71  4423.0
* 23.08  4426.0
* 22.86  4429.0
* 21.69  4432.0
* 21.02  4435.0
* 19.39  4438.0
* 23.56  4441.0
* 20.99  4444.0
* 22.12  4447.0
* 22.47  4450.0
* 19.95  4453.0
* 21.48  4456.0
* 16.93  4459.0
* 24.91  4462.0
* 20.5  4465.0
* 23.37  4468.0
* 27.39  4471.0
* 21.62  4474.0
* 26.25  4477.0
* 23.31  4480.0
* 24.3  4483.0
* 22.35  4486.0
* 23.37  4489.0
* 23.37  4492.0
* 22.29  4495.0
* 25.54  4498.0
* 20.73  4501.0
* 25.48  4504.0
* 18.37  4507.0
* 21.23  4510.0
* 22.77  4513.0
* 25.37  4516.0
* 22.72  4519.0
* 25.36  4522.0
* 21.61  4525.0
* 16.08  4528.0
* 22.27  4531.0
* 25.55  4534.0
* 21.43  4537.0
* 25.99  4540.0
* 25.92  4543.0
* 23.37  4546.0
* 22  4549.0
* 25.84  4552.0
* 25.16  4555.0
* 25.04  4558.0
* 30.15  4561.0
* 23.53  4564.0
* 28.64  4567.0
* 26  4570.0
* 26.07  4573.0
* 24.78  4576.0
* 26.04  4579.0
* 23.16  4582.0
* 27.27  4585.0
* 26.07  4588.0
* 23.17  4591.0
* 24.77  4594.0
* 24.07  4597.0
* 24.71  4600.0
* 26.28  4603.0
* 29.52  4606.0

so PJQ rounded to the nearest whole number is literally 111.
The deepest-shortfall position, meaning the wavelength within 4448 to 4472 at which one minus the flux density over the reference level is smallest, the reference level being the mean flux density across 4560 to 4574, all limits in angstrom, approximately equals 4471.0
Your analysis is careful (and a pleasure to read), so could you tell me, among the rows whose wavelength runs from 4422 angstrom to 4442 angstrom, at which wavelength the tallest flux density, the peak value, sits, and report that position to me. 4441.0 angstrom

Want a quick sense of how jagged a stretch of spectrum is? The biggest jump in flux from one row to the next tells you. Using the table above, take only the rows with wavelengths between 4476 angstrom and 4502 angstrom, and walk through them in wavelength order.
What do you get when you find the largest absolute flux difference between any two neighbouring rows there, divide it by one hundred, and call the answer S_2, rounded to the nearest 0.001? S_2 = 0.048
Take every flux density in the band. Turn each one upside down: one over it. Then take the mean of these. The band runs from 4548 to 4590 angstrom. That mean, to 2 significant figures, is 0.039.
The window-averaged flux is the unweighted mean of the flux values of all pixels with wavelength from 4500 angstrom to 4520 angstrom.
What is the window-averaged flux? 22.4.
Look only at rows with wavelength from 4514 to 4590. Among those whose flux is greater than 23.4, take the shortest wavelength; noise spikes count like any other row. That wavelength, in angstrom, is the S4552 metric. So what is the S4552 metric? 4516.0 angstrom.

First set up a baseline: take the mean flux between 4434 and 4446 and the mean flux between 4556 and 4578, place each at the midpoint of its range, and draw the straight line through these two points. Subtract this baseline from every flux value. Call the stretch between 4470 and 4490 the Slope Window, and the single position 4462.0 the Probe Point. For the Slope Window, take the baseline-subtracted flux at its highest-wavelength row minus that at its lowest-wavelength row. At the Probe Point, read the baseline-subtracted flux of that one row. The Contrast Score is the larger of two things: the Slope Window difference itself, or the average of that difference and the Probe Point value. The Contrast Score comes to -1.0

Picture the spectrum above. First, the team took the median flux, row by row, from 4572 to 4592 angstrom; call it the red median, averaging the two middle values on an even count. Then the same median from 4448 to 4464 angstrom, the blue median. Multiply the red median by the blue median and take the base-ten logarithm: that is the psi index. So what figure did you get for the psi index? 2.75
